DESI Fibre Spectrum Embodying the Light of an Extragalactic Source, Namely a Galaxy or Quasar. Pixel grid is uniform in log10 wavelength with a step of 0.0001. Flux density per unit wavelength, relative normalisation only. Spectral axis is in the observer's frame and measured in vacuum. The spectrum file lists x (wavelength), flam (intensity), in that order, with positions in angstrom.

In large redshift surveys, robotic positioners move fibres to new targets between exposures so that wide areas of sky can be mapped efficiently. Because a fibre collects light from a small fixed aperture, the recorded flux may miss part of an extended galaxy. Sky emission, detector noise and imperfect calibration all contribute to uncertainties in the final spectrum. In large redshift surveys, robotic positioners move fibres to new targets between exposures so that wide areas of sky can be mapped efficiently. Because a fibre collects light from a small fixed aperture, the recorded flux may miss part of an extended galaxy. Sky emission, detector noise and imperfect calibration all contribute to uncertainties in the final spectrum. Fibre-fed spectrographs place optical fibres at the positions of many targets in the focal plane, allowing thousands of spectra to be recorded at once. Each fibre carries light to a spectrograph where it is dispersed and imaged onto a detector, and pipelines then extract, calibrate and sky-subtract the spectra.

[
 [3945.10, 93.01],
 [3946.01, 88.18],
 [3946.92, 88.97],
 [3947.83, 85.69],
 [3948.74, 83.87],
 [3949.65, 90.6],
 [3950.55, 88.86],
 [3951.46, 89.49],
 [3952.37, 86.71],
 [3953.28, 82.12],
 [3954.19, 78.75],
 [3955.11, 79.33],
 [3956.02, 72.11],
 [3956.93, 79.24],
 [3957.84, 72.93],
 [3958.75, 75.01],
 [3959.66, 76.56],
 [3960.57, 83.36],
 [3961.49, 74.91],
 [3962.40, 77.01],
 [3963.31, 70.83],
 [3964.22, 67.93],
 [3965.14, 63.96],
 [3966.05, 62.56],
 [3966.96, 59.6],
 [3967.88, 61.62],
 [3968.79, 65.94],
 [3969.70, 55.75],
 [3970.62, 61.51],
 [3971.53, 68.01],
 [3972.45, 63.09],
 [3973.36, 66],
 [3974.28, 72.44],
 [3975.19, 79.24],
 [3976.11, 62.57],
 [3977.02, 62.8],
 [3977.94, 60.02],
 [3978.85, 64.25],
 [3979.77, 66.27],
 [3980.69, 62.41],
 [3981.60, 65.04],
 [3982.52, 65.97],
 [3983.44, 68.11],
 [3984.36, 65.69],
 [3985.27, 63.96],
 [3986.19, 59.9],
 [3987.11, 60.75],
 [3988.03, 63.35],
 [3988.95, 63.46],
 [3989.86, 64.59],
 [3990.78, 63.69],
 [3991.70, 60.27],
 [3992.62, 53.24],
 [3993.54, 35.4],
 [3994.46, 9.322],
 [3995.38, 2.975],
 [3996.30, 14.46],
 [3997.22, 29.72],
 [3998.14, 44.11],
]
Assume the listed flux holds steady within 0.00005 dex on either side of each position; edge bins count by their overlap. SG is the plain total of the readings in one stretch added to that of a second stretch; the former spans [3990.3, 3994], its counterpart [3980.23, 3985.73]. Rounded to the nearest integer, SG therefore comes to 604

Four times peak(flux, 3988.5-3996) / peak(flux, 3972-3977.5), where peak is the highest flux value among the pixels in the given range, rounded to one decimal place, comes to 3.3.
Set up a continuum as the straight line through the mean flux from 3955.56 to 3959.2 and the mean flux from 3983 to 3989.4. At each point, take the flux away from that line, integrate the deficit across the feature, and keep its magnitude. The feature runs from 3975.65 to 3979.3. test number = 17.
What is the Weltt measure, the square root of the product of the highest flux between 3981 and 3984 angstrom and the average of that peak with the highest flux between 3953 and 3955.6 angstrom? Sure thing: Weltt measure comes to 72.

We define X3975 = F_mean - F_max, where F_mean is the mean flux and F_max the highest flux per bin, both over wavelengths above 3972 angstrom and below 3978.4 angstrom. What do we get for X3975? -12.6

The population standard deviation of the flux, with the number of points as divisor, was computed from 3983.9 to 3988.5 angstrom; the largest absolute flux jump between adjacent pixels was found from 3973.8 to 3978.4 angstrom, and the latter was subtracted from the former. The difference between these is -15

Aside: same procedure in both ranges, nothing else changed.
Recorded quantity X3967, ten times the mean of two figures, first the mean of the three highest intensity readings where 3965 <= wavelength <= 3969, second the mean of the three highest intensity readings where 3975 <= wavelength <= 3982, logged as 672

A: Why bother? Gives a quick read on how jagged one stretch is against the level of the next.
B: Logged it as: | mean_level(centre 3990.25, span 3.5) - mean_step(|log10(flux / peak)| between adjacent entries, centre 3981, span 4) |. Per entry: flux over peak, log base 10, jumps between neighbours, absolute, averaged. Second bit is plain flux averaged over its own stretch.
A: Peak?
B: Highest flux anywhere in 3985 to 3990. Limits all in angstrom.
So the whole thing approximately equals 63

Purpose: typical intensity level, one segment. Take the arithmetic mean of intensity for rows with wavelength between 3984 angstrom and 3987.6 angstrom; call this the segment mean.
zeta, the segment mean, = 63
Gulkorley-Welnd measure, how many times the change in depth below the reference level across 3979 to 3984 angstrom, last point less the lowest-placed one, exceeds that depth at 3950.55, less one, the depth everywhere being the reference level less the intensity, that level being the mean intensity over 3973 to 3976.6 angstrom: -0.90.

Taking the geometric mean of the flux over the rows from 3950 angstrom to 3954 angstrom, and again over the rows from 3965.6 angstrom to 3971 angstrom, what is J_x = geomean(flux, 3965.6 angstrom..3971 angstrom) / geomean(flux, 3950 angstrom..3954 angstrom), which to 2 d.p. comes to 0.70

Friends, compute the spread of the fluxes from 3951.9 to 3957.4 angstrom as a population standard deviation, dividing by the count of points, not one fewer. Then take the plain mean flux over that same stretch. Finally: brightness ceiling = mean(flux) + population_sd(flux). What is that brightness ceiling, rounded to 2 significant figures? 84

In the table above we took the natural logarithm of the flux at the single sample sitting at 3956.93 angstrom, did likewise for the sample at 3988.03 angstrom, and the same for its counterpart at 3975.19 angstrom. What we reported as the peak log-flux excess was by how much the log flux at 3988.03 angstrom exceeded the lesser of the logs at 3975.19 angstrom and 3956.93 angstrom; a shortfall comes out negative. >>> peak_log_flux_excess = -0.22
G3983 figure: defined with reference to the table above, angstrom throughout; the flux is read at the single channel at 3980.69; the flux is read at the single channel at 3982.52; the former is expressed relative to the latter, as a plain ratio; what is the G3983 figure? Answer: 0.95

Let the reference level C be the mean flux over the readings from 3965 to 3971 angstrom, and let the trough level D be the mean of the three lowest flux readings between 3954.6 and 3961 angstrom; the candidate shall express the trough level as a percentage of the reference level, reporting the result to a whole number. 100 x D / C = 119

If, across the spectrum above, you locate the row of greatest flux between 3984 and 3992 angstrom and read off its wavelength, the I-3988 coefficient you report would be 3984.36 angstrom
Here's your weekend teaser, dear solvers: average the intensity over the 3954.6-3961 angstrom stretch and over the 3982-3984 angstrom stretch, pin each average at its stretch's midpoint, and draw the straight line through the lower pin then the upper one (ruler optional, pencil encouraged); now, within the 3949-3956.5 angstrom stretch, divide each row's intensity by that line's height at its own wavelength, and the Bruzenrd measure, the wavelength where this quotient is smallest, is 3956.02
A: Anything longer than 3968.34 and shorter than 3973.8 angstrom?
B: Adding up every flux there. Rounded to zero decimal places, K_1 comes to 380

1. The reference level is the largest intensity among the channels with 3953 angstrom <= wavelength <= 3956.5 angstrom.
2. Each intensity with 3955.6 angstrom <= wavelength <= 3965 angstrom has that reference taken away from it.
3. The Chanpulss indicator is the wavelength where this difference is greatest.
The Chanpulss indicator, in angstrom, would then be 3960.57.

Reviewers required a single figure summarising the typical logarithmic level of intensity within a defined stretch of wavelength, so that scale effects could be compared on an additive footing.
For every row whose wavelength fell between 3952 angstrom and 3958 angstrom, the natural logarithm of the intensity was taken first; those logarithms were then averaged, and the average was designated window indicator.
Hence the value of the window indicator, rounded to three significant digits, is 4.36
